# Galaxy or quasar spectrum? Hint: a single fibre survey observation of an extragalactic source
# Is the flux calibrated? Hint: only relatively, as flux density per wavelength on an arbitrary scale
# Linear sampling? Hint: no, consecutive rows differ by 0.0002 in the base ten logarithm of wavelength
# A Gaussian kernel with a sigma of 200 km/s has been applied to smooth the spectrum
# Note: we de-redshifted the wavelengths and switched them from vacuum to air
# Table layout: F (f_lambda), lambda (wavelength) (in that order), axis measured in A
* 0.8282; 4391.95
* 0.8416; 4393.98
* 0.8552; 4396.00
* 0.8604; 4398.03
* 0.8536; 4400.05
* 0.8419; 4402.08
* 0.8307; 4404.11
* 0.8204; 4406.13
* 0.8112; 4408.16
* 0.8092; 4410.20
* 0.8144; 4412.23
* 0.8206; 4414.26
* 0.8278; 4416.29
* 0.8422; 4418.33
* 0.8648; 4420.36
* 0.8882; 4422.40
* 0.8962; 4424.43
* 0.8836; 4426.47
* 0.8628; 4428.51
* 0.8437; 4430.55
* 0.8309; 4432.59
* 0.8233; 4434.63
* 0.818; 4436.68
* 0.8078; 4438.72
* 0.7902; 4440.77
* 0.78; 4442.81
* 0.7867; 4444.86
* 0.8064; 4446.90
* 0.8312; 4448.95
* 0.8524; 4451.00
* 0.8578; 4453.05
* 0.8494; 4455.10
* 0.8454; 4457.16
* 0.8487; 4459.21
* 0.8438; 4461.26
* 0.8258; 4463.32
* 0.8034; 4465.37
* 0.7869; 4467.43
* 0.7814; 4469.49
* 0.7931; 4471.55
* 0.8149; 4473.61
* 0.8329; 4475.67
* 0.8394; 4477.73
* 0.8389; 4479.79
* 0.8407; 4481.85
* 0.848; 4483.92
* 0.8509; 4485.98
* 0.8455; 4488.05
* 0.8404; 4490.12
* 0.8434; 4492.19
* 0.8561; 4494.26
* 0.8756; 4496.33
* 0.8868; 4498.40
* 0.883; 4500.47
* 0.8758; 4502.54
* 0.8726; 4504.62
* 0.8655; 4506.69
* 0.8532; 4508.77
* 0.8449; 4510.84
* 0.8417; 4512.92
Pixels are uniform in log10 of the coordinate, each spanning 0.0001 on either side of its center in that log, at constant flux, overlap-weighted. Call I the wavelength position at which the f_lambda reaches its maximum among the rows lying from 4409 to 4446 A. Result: 4424.43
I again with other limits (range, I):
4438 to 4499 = 4498.40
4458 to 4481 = 4459.21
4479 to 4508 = 4498.40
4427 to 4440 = 4428.51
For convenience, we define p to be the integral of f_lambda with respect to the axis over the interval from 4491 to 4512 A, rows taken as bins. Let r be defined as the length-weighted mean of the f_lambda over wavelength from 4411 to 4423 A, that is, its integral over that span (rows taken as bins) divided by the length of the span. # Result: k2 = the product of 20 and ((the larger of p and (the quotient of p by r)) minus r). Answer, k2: 415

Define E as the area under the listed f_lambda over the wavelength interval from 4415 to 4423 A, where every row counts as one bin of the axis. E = 6.82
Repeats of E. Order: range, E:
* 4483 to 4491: 6.77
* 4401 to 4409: 6.61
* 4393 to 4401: 6.83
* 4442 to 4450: 6.42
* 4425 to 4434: 7.70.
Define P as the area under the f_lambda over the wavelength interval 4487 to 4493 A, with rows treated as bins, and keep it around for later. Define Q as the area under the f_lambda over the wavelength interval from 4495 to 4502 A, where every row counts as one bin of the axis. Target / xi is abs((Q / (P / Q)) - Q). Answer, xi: 1.4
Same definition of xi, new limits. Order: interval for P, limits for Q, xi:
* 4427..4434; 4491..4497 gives 0.7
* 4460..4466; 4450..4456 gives 0.2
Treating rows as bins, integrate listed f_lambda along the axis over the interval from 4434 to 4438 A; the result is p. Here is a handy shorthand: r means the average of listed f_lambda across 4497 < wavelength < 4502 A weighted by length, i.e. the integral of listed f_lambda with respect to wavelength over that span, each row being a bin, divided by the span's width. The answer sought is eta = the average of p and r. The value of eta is 2.08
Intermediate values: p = 3.27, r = 0.88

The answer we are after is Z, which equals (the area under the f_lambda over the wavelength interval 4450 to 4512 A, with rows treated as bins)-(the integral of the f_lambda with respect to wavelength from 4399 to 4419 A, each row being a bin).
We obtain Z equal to 36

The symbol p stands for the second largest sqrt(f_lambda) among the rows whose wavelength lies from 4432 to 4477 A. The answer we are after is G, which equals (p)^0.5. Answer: 0.961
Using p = 0.923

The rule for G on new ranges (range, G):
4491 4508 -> 0.969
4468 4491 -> 0.960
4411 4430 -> 0.971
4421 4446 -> 0.971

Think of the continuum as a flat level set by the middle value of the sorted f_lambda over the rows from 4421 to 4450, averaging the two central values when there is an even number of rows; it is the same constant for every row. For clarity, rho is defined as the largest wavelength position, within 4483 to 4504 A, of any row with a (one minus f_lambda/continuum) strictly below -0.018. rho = 4502.54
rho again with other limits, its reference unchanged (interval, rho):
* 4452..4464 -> 4461.26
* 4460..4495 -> 4494.26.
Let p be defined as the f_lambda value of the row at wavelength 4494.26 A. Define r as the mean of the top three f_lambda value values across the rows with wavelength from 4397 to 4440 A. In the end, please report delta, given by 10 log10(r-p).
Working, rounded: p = 0.8561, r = 0.889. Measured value -15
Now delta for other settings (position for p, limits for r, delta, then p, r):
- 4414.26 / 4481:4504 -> -12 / 0.8206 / 0.882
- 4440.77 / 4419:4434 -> -10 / 0.7902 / 0.889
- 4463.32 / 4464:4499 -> -13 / 0.8258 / 0.873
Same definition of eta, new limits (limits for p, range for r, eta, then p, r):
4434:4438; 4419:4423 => 2.07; 3.27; 0.87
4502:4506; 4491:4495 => 2.17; 3.49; 0.85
